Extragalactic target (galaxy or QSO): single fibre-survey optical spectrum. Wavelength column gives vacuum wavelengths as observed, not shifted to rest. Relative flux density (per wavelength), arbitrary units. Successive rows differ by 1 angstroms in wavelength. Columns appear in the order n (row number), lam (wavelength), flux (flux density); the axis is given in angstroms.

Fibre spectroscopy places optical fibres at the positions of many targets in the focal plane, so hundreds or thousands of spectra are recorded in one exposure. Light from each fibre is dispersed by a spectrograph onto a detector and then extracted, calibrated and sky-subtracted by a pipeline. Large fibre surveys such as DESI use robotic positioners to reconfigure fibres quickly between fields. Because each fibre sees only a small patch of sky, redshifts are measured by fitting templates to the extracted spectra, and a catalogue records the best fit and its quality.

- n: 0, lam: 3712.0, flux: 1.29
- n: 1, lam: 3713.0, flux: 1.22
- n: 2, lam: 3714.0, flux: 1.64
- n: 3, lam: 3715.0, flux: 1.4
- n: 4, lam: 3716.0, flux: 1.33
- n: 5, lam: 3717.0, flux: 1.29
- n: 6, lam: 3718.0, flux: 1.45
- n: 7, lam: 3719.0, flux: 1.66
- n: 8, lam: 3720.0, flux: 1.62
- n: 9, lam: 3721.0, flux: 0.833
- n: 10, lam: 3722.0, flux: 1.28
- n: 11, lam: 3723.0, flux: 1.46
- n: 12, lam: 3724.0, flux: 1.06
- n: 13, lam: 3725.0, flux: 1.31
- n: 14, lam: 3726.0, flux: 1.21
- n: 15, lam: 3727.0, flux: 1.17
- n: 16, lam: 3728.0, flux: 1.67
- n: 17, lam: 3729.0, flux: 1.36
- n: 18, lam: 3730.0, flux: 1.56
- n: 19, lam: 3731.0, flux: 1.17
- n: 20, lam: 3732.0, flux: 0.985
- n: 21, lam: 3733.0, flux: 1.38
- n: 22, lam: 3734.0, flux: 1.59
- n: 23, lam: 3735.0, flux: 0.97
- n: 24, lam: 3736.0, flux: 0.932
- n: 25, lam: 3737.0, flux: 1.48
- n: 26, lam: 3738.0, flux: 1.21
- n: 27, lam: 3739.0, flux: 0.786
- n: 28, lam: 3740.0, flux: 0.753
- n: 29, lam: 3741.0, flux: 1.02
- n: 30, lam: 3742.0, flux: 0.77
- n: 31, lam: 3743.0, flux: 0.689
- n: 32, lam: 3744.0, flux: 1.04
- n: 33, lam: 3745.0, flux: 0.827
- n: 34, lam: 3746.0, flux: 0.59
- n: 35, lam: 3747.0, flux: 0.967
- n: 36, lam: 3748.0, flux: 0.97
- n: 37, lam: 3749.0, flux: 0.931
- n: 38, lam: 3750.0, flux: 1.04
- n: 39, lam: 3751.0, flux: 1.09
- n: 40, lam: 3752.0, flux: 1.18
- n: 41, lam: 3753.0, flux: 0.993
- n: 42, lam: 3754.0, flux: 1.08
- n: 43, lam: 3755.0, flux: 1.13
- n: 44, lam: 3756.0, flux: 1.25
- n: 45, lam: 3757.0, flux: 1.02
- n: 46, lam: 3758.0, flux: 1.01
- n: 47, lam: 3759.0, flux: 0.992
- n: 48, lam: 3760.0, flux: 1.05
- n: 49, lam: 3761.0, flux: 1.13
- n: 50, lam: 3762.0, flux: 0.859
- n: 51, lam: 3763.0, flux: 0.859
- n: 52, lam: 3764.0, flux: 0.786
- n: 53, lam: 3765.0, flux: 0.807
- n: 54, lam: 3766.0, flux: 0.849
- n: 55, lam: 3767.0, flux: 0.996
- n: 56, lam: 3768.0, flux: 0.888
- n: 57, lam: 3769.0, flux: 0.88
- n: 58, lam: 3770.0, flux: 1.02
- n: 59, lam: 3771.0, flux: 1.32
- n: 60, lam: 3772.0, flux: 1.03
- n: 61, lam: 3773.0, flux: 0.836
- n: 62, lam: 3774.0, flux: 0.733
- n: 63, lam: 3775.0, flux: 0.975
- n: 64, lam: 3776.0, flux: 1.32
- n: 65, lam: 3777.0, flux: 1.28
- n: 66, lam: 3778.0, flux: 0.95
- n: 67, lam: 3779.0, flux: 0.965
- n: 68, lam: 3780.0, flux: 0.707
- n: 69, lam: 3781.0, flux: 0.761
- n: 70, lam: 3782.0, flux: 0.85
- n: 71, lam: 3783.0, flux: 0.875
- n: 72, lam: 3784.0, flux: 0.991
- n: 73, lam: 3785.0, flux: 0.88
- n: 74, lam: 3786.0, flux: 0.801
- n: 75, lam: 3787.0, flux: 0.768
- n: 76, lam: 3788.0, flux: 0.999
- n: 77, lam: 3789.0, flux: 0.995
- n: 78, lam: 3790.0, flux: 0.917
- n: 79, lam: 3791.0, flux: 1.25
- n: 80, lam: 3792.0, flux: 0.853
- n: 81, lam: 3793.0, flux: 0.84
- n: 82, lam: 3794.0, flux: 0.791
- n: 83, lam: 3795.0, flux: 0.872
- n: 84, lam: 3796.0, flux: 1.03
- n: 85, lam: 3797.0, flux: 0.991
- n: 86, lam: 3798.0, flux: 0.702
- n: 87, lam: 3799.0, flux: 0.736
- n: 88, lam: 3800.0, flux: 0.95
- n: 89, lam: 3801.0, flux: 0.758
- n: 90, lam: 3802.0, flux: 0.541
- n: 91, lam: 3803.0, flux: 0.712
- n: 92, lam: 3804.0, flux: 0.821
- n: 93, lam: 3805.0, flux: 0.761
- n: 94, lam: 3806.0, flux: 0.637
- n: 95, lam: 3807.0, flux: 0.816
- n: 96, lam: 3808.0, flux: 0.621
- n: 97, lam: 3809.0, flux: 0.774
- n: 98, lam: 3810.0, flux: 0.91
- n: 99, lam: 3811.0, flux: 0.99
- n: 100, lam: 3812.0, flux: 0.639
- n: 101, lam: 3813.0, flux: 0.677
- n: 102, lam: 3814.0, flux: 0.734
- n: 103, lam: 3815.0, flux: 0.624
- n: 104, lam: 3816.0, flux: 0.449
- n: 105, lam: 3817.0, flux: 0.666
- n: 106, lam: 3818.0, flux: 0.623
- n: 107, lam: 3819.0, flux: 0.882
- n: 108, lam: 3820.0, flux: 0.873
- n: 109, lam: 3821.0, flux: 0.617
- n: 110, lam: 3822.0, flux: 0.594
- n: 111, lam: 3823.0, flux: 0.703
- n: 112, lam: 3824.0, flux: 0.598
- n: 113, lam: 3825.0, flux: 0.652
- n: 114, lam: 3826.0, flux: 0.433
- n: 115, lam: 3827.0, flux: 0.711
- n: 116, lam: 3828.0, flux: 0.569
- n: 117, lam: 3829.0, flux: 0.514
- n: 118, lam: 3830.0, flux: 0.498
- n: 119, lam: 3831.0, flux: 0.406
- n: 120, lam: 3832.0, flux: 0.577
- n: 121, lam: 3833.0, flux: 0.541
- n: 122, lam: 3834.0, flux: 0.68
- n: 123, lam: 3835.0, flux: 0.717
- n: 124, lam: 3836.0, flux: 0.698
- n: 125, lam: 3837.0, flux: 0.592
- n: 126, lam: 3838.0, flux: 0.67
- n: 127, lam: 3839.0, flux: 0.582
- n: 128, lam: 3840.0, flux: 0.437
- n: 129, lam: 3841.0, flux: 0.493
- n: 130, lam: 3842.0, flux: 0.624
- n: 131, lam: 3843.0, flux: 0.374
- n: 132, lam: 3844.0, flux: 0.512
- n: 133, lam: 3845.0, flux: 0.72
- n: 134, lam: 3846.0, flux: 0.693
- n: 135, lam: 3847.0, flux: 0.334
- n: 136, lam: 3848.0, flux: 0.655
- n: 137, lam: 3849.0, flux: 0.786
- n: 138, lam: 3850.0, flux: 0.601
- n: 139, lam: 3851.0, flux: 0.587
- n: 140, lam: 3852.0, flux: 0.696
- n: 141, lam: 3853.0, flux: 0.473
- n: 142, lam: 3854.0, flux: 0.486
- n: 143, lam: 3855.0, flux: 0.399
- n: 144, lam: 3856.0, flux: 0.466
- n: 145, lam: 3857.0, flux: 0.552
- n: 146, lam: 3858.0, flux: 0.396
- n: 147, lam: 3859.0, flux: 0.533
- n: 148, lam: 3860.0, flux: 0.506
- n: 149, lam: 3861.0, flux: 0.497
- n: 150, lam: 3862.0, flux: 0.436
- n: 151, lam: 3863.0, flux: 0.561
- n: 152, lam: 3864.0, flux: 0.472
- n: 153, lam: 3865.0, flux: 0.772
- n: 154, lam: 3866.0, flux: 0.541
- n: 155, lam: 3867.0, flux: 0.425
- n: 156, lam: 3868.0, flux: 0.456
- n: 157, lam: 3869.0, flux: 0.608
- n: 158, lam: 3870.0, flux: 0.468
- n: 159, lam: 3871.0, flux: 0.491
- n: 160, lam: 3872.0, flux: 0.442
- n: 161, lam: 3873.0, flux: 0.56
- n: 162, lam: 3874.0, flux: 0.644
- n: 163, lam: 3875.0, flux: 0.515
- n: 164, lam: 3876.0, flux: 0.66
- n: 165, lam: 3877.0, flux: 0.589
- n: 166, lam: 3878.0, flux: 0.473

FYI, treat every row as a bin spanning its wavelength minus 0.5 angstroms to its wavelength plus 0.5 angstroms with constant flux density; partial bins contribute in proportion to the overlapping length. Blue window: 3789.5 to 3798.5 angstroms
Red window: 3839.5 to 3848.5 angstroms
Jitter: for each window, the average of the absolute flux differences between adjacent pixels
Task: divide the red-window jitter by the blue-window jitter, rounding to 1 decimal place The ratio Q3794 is 1.1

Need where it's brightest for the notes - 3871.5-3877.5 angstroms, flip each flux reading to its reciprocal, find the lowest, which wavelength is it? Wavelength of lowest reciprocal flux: 3876.0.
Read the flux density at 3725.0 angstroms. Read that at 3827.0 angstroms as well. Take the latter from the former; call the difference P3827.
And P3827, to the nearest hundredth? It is 0.60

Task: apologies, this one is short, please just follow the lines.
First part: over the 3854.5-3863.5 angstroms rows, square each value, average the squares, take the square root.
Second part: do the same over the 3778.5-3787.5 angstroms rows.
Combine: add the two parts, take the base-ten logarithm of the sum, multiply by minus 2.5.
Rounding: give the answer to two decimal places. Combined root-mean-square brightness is -0.31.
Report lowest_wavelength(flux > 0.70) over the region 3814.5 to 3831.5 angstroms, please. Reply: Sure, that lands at 3819.0 angstroms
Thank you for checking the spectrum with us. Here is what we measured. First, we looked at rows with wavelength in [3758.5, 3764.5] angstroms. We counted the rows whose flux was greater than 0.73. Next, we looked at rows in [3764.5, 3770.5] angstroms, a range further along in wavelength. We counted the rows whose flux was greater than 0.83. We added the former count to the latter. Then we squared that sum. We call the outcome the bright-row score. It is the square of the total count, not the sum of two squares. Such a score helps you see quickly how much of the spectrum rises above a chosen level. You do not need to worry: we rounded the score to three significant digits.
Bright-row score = 121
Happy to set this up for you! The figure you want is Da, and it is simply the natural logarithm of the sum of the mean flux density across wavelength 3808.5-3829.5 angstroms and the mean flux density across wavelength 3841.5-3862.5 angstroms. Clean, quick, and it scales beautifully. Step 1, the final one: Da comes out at 0.20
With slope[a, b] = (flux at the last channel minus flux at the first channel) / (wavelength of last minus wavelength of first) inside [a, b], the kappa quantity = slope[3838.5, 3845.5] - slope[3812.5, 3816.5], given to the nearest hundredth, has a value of 0.10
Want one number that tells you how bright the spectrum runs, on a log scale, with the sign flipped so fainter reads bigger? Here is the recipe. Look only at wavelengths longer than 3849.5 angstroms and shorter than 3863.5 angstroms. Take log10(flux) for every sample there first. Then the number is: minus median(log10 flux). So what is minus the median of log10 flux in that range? 0.30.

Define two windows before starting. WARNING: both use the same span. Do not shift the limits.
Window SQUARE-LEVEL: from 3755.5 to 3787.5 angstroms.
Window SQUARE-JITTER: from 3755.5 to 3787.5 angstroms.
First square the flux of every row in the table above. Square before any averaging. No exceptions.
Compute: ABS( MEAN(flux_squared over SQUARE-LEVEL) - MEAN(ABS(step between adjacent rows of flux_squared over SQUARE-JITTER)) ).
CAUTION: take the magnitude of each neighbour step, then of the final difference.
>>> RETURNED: 0.68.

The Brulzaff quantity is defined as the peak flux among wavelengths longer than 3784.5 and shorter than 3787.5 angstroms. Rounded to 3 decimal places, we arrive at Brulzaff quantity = 0.880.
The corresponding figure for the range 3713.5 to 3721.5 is 1.660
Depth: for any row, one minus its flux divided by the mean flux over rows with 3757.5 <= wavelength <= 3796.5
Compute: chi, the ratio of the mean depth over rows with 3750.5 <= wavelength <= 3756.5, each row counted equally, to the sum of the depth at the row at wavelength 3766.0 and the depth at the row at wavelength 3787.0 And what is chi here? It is -0.7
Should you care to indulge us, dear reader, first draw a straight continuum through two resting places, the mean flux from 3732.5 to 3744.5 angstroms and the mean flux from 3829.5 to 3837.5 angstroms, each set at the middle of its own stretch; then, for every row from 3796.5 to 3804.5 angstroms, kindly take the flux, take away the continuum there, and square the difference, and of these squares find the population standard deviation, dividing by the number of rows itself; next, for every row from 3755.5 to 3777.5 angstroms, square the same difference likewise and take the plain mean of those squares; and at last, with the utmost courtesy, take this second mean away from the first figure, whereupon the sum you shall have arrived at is -0.017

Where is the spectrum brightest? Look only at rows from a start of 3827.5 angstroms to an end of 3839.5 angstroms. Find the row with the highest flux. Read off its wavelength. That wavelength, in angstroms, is 3835.0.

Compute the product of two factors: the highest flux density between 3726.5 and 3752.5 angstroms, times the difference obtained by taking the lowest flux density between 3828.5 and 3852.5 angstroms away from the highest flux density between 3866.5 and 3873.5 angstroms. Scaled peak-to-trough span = 0.5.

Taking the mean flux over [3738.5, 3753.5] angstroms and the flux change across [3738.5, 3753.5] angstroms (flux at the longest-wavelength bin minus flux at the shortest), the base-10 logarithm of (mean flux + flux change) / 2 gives -0.25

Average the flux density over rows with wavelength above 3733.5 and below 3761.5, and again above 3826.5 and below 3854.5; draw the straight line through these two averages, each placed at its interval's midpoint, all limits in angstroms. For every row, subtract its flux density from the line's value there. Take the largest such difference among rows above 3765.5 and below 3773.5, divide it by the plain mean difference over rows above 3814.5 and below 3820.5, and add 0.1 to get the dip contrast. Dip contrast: 49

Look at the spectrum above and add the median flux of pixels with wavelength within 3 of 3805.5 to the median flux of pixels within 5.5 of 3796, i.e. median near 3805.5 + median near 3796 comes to 1.59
